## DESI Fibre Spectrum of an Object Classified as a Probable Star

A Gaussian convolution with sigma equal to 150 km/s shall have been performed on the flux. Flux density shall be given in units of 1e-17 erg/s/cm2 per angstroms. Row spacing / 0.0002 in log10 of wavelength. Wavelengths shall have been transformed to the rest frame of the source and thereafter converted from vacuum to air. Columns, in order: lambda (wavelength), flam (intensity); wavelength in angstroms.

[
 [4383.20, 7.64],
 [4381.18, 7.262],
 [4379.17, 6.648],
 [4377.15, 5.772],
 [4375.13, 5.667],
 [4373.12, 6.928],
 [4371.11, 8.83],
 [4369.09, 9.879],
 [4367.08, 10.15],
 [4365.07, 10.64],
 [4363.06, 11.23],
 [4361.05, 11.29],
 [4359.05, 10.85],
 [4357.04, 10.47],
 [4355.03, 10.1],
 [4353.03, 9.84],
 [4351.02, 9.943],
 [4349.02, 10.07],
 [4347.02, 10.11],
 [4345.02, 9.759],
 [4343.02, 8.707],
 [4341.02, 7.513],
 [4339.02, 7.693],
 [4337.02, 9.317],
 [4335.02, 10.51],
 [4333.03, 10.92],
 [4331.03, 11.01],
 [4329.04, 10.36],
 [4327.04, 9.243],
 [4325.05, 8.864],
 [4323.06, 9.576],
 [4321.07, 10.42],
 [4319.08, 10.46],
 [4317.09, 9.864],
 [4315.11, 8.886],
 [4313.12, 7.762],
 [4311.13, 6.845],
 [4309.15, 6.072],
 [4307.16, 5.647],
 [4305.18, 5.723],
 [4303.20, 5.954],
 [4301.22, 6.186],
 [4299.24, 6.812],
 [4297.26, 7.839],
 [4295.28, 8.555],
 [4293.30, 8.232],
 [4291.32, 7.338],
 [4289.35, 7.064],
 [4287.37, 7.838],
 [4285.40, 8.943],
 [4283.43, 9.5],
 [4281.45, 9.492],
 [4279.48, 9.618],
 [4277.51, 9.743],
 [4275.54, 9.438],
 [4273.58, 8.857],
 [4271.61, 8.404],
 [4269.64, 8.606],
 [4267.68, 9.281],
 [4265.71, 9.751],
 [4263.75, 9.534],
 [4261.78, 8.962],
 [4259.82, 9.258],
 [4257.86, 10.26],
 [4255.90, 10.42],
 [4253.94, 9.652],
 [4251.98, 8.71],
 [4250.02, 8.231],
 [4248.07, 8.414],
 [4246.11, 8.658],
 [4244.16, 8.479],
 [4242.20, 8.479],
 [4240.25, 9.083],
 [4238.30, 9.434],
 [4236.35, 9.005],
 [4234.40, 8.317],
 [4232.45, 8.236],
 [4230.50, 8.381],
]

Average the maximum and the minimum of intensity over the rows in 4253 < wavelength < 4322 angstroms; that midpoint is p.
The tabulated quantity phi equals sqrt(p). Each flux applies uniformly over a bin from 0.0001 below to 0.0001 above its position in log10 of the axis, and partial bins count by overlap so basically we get 2.84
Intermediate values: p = 8.1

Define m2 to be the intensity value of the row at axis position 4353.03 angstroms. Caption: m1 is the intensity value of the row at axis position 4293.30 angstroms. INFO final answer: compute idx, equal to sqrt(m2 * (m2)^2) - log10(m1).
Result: 30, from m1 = 8.232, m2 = 9.84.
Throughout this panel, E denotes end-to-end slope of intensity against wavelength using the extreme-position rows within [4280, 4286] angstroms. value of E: -0.1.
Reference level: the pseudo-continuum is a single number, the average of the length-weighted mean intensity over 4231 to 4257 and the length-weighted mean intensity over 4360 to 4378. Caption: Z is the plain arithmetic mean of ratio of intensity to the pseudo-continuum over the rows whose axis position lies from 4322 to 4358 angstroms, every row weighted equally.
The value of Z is 1.08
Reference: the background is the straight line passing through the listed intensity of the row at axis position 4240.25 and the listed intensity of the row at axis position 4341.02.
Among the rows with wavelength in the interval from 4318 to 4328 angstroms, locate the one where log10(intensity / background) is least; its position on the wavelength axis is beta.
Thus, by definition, 4325.05 angstroms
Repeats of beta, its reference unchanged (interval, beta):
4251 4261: 4251.98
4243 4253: 4250.02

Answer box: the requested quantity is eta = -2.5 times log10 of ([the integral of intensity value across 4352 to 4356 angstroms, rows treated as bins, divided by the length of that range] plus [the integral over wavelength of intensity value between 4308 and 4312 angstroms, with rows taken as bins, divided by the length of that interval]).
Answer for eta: -3.04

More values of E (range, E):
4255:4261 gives -0.3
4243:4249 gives 0.0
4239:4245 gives -0.2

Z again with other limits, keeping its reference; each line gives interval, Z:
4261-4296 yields 0.99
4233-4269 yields 1.02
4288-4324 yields 0.87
